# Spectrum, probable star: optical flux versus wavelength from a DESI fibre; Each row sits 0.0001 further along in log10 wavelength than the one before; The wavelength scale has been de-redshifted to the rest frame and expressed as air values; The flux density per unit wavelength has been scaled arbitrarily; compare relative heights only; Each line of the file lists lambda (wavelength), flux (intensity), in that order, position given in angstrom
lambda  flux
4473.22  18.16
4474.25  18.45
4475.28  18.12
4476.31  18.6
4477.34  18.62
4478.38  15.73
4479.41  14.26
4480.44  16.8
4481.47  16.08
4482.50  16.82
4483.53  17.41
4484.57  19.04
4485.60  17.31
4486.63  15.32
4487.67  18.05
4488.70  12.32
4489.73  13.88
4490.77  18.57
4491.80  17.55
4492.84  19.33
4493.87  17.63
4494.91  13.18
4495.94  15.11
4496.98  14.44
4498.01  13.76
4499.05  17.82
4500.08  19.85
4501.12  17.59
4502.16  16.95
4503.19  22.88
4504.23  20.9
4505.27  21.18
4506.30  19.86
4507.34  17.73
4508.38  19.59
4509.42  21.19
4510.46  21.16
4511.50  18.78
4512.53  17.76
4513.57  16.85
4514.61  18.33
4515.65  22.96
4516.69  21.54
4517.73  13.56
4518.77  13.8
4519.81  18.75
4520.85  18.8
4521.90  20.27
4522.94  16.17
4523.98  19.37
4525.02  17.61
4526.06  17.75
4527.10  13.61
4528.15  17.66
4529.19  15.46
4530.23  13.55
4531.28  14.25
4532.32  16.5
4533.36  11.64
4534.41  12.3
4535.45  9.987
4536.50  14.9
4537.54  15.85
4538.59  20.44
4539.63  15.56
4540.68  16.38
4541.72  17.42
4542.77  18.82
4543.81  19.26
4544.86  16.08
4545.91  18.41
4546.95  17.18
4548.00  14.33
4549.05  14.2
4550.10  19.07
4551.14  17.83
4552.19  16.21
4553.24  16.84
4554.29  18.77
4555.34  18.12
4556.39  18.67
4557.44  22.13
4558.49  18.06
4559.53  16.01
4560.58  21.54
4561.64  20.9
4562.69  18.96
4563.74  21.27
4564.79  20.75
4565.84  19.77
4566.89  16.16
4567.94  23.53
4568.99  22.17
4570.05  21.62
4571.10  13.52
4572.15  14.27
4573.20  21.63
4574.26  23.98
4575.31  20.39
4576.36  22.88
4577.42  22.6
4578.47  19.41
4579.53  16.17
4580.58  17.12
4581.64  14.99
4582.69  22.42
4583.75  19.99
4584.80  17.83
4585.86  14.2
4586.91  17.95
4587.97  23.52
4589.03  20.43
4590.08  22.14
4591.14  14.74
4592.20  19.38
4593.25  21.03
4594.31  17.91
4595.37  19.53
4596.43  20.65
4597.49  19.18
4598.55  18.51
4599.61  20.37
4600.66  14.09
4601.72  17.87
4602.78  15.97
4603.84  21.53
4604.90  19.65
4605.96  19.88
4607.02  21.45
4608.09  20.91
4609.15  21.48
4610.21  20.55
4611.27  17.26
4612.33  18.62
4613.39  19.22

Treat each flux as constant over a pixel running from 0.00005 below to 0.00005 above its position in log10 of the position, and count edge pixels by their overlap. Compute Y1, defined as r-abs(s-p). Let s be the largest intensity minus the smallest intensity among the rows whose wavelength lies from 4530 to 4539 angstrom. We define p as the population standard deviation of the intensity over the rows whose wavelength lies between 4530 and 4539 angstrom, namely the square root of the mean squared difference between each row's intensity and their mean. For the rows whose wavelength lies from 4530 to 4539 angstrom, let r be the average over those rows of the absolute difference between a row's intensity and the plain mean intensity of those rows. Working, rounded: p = 2.90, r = 2.3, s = 10.5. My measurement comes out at -5.3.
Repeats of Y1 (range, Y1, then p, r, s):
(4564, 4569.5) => -2.9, 2.51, 2.0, 7.4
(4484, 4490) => -2.2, 2.37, 2.1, 6.7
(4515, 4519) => -0.8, 4.32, 4.3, 9.4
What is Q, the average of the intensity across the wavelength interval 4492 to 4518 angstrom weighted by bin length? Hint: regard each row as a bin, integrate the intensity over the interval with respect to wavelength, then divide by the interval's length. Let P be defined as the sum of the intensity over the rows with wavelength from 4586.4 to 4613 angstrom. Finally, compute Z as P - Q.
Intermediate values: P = 485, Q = 18.4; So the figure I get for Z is 466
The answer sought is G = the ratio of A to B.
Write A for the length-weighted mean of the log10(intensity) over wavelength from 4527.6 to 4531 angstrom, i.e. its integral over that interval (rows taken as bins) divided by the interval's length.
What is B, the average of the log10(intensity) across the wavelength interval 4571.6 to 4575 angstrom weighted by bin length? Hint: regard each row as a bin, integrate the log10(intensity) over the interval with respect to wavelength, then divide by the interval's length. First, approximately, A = 1.18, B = 1.291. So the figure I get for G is 0.92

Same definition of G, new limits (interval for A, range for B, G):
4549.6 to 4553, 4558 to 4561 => 0.98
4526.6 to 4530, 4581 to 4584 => 0.93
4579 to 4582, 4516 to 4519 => 0.99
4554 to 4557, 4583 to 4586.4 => 1.02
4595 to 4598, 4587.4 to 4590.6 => 0.97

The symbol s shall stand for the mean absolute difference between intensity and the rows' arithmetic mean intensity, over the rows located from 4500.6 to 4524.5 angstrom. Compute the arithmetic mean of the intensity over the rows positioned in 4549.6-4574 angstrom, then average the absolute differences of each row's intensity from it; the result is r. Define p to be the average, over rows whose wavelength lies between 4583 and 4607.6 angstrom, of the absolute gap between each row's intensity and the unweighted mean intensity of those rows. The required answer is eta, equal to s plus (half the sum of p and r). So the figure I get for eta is 4.0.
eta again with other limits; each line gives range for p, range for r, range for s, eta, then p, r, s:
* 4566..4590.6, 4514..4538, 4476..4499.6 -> 4.5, 2.9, 2.64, 1.75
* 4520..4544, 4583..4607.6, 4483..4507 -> 4.2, 2.2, 1.93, 2.11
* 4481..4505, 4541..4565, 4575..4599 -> 3.9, 2.0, 1.65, 2.09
